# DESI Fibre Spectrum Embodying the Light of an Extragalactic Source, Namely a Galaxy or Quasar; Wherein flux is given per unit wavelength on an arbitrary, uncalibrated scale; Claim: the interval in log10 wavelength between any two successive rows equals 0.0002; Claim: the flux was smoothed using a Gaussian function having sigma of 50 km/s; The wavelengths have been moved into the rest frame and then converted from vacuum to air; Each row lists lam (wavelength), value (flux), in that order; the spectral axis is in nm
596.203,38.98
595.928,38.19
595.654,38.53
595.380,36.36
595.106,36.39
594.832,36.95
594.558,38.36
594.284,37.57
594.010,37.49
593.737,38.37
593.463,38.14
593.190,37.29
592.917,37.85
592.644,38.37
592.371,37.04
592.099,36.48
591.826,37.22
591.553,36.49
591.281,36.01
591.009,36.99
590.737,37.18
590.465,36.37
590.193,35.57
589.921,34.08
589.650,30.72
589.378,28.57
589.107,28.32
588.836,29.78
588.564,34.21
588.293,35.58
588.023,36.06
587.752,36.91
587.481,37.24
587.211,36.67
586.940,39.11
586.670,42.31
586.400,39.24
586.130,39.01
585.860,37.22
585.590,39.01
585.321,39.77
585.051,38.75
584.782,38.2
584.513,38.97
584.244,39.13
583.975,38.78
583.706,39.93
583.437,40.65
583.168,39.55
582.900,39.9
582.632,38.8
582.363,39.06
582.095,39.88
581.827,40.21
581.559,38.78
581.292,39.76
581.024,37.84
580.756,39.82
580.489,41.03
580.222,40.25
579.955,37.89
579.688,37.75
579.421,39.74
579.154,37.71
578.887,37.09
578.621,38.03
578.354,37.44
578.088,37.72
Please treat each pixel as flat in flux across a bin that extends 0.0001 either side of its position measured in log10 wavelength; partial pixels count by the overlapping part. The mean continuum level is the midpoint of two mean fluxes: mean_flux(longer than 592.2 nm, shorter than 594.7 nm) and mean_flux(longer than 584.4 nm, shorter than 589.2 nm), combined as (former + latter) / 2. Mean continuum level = 37.4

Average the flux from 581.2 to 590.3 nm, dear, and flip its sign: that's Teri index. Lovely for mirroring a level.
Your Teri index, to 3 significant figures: -37.3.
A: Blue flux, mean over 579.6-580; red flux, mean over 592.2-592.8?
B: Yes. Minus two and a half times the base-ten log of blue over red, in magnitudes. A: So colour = 0.00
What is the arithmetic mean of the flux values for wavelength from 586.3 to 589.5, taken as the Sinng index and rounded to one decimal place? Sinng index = 35.3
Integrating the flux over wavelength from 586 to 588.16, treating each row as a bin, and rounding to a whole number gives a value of 83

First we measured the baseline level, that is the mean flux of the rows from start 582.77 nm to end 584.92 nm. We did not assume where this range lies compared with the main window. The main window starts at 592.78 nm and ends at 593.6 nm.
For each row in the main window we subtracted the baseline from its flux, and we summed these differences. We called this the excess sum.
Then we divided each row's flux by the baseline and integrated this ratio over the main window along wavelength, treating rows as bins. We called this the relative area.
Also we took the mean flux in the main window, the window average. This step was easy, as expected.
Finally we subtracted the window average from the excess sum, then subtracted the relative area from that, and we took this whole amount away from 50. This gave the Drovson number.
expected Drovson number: 93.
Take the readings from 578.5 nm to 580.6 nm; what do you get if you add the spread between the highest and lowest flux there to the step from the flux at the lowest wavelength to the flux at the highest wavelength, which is 6.9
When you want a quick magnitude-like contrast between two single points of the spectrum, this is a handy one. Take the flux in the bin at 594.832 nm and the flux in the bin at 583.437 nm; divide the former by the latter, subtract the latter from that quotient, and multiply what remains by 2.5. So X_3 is -99.4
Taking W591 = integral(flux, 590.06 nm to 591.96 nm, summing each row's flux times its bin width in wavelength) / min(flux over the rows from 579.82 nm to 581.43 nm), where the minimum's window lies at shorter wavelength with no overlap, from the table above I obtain 1.84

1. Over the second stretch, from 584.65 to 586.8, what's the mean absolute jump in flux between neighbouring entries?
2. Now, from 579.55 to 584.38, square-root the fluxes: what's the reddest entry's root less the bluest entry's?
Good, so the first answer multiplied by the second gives 0.15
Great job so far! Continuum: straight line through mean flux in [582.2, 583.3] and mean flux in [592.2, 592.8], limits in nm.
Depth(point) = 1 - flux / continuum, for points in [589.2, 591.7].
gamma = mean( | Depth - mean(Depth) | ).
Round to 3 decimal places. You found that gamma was 0.064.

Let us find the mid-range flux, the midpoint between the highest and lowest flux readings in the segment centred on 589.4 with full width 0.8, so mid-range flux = 29.5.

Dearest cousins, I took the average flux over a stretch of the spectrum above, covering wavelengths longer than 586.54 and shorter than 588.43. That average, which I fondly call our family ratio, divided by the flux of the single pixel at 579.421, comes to 0.95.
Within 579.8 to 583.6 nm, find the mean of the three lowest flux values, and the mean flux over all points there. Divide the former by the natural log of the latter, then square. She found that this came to 108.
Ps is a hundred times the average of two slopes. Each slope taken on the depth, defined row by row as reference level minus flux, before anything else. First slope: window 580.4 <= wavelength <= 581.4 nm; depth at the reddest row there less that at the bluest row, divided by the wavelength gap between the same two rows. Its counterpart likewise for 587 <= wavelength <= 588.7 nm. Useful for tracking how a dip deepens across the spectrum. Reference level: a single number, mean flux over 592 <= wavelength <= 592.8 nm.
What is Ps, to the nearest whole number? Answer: 170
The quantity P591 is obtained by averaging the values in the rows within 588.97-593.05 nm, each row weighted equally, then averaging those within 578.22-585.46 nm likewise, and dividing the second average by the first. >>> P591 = 1.11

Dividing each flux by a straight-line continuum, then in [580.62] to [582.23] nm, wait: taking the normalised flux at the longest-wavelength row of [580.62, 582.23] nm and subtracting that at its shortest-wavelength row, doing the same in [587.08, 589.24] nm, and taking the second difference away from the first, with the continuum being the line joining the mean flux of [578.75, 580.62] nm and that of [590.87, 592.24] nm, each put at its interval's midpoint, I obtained 0.22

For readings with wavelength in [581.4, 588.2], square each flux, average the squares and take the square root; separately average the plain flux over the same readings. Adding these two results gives 78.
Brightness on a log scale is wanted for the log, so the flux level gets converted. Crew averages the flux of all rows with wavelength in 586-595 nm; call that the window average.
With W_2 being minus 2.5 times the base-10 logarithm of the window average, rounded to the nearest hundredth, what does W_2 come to -3.90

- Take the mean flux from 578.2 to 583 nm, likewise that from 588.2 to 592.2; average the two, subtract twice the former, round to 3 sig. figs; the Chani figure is -41.3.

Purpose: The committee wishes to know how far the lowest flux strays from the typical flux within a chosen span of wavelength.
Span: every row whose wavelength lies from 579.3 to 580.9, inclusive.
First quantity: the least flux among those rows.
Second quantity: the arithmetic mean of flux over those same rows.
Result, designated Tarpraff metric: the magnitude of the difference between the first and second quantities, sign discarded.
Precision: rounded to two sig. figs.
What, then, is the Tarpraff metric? 1.7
